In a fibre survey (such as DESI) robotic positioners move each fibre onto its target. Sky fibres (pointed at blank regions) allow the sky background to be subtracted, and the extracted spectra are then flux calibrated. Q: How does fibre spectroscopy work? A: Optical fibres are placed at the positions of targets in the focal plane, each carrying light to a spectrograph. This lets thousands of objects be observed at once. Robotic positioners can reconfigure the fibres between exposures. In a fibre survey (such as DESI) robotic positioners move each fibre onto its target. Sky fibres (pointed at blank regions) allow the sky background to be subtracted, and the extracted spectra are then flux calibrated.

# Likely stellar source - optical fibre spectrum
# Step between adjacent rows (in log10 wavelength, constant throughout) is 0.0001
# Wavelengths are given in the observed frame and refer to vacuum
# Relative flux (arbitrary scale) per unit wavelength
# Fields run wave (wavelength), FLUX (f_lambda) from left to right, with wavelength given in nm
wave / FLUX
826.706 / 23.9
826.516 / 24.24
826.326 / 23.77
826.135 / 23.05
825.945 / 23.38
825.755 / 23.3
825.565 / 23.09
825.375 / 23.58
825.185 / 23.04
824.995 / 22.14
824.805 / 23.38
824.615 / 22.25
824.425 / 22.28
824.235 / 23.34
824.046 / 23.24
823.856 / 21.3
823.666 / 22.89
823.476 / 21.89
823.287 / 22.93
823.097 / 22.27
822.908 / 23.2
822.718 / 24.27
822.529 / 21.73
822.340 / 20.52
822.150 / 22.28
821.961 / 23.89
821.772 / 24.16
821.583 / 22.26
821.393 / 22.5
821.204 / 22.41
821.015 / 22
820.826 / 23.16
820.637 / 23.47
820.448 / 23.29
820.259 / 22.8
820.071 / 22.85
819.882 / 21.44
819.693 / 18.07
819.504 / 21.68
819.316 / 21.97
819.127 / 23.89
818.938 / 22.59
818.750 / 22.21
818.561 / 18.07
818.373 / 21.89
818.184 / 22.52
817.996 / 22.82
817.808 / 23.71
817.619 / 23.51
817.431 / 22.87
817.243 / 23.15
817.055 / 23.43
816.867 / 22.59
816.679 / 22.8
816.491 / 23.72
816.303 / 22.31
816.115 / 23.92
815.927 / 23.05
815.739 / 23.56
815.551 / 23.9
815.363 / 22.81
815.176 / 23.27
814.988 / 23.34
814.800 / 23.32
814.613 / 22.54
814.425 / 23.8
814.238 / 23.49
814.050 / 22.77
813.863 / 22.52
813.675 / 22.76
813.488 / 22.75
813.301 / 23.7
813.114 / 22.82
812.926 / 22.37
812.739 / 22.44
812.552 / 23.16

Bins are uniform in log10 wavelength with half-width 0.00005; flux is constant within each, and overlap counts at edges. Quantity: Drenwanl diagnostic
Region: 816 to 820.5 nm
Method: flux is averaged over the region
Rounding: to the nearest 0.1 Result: 22.4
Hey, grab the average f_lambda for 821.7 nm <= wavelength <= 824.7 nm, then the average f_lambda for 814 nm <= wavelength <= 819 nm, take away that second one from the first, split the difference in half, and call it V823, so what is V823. -0.12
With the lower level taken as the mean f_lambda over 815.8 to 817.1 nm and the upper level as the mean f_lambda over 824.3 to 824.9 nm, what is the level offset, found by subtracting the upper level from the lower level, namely 0.5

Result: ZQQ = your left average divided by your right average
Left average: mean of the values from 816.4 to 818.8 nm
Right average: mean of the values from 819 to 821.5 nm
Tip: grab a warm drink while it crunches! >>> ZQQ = 1.01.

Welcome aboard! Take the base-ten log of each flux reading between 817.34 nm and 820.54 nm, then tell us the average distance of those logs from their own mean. 0.023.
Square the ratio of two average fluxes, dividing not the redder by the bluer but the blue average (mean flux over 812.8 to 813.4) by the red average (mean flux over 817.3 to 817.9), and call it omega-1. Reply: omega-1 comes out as 0.97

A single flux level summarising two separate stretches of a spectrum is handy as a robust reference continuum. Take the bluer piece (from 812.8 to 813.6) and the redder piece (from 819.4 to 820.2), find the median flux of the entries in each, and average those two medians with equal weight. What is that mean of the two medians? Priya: 22.2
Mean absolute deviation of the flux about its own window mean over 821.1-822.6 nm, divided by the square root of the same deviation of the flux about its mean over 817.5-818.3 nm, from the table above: 1.1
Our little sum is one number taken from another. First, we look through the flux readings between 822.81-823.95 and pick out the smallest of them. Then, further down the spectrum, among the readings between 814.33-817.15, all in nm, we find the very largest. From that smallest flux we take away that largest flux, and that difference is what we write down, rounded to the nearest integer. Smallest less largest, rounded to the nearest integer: -3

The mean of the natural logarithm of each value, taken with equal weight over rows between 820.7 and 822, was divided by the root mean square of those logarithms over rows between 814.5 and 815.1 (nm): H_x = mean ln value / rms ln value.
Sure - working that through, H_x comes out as 1.00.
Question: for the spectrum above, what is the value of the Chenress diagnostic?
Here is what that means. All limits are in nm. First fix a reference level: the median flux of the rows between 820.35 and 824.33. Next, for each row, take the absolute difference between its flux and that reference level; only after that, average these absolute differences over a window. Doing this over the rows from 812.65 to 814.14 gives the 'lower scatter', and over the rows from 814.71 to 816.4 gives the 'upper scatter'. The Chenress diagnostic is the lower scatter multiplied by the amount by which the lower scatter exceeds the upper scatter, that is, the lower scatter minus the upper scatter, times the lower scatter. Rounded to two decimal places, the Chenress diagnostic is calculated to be -0.07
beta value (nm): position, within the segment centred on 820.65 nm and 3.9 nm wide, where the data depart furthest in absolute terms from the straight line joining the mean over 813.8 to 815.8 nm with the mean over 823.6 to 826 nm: 819.693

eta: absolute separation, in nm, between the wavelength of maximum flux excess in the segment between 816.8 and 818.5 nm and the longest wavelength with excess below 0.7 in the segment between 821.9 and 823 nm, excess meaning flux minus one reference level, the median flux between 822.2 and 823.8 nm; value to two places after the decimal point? 5.10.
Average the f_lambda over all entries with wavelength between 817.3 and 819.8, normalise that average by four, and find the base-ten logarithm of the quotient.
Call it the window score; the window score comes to 0.740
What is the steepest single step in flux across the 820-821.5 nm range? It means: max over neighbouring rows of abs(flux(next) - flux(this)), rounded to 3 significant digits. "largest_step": 1.16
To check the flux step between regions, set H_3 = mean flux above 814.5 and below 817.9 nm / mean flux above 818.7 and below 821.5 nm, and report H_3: 1.04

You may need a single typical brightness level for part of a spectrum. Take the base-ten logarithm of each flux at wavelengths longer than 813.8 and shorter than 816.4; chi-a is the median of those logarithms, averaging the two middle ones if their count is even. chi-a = 1.37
